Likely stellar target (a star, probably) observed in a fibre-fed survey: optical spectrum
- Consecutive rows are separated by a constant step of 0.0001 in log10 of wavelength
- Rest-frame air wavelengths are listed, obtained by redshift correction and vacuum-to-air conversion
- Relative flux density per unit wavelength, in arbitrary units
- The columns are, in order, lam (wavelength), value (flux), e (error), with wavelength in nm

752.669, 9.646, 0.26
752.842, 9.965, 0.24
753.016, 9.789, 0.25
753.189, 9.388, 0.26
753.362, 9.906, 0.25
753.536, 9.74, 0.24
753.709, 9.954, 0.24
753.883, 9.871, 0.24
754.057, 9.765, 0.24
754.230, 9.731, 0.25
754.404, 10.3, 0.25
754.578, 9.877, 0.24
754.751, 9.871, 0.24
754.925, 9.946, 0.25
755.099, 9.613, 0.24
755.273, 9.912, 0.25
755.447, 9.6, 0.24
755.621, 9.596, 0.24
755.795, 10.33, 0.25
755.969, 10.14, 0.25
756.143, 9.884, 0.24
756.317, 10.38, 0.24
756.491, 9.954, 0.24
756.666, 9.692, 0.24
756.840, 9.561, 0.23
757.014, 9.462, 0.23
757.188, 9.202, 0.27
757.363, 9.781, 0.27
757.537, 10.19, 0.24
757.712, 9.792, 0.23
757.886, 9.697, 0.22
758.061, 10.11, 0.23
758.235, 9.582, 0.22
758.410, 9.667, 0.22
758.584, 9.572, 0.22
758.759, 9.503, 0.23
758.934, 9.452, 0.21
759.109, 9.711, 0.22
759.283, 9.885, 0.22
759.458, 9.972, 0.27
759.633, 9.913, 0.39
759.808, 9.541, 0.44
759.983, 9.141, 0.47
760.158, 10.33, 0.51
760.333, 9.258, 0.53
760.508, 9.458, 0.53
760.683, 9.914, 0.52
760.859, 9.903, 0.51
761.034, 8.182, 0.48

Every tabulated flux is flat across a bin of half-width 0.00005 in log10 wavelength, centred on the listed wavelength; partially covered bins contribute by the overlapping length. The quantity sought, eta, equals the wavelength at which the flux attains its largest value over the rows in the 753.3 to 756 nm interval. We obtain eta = 755.795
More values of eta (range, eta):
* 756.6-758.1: 757.537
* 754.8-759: 756.317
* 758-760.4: 760.158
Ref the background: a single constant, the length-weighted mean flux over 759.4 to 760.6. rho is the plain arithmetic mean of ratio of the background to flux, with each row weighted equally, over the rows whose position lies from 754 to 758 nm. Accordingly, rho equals 0.982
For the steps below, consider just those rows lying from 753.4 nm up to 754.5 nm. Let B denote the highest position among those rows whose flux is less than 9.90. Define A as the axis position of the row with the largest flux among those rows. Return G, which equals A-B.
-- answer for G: 0.17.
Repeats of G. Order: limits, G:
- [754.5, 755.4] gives -0.17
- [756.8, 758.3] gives -0.70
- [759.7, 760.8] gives -0.35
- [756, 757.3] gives -0.87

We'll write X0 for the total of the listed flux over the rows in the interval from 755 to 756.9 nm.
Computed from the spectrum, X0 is 109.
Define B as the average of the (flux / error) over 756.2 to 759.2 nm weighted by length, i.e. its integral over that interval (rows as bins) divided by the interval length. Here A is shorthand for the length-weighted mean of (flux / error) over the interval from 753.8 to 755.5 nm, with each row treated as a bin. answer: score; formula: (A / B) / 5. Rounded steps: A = 40.4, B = 41.9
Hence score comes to 0.193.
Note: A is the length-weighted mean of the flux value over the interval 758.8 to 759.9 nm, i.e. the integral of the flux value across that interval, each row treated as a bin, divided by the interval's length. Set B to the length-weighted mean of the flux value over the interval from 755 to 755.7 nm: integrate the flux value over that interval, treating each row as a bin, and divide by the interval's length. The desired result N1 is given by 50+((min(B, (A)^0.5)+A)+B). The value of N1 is 72.53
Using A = 9.7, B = 9.68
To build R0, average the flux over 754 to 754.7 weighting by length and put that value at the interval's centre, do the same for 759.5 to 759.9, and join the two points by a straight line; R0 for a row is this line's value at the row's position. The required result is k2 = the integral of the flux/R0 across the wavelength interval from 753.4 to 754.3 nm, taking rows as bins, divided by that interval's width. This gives 0.99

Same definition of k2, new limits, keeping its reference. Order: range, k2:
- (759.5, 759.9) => 1.00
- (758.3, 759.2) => 0.98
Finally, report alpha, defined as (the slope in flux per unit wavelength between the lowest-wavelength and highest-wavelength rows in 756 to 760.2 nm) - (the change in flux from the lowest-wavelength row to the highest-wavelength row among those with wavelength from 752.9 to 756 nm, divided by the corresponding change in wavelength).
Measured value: -0.01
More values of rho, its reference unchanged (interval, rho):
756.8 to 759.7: 0.995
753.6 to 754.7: 0.974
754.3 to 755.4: 0.973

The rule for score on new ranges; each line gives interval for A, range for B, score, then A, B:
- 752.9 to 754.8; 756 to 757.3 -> 0.199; 40.1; 40.4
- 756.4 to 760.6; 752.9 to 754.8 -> 0.181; 36.4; 40.1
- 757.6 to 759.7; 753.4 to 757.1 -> 0.205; 41.8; 40.8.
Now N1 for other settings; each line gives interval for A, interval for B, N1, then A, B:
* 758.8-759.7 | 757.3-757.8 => 72.83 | 9.8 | 9.93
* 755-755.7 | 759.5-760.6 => 72.42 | 9.7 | 9.62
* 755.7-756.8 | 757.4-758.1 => 73.13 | 10.0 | 9.92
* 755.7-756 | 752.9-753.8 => 73.20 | 10.2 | 9.76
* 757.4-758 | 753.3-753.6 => 72.84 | 9.9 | 9.81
